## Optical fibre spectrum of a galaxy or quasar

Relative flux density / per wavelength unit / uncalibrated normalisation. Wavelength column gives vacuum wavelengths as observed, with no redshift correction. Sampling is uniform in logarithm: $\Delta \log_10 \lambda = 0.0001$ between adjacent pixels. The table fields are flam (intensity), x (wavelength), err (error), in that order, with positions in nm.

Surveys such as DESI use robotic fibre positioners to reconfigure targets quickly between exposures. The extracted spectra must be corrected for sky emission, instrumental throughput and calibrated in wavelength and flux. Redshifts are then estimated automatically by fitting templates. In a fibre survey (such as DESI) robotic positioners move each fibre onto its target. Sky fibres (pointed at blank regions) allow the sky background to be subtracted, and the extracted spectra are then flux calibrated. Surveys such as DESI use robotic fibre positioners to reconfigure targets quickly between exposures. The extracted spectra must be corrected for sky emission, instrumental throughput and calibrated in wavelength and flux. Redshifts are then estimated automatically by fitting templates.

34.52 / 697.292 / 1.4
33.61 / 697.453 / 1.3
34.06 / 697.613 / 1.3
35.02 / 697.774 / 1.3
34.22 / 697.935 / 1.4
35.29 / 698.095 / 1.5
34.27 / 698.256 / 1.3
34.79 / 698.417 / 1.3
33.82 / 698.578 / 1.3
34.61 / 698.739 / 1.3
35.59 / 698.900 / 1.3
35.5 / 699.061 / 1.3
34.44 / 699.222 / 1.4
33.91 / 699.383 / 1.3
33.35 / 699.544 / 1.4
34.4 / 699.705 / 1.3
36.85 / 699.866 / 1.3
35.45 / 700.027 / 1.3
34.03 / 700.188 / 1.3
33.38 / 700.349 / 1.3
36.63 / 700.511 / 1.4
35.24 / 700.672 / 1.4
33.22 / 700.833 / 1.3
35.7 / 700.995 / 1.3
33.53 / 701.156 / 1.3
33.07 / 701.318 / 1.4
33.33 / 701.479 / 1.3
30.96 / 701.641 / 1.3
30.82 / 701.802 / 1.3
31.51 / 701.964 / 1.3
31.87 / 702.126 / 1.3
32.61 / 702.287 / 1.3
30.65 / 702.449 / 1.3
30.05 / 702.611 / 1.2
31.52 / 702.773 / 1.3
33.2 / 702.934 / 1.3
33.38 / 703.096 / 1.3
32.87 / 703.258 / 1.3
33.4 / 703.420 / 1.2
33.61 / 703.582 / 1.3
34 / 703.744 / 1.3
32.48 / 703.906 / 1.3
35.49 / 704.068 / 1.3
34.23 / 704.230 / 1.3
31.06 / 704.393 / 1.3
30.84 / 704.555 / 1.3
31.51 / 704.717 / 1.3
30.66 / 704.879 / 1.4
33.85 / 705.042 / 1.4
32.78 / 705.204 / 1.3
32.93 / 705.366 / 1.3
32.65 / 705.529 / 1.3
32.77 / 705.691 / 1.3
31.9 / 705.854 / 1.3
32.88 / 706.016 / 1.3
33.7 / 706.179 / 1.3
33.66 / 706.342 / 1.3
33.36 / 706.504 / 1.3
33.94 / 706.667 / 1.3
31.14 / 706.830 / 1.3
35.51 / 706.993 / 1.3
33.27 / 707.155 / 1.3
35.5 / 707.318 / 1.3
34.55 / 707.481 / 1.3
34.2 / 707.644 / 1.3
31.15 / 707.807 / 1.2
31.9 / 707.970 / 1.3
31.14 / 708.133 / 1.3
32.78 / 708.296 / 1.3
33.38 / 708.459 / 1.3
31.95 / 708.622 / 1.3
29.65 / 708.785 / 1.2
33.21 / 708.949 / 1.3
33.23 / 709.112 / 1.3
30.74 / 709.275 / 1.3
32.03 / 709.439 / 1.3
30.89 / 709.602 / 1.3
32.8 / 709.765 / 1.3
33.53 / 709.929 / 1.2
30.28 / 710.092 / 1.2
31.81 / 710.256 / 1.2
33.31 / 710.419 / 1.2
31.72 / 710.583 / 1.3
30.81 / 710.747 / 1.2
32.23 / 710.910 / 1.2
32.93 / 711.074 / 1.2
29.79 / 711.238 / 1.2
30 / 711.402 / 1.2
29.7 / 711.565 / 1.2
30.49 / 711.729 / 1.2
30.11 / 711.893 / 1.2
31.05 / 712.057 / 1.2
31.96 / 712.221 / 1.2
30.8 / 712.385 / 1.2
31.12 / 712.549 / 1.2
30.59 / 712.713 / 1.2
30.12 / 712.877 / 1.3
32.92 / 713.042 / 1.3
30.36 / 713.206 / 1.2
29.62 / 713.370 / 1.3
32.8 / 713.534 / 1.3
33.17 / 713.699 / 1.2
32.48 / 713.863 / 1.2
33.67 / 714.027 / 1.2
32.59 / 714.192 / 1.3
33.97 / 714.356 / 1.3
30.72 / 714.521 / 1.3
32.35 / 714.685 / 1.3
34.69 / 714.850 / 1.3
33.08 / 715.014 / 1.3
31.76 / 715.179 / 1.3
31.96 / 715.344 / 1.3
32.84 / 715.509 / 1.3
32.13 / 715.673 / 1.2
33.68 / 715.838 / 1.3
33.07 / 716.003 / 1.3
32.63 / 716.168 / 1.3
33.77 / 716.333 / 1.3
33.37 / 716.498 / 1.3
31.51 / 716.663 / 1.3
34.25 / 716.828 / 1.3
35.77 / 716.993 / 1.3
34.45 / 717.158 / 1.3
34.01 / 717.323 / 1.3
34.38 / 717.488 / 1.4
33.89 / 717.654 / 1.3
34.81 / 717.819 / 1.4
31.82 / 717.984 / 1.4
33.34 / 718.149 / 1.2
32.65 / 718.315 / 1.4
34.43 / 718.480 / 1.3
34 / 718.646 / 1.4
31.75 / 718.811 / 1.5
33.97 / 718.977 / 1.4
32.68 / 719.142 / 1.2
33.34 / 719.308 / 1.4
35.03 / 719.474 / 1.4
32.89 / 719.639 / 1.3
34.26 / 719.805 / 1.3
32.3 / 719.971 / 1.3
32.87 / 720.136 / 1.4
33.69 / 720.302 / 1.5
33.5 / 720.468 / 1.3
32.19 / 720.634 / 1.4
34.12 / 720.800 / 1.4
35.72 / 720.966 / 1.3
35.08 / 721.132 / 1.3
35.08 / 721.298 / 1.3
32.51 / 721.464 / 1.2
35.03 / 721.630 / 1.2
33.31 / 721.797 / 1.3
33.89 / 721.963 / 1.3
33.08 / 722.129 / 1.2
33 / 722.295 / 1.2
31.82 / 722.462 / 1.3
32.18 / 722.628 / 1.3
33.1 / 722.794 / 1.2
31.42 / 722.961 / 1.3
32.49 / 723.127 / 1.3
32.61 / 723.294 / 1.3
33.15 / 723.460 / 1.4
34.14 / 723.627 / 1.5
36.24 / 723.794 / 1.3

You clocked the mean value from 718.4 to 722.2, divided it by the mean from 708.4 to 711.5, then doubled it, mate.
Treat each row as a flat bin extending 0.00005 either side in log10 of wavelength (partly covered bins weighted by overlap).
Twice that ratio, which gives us 2.12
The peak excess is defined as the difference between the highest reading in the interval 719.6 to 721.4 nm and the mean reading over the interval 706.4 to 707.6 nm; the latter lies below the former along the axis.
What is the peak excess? 1.8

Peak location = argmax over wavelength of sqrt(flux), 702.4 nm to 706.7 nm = 704.068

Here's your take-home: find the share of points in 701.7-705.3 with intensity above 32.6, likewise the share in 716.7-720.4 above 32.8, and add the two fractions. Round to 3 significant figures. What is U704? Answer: 1.27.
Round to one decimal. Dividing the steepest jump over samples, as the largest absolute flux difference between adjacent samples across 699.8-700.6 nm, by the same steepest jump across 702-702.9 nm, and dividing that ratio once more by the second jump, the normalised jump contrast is 0.8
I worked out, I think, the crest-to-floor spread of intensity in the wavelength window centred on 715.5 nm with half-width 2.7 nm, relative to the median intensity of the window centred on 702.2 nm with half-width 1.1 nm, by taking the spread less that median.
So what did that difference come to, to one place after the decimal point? -26.1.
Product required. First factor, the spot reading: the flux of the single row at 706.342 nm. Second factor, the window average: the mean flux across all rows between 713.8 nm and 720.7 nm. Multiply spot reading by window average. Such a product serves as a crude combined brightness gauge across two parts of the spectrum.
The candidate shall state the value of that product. 1119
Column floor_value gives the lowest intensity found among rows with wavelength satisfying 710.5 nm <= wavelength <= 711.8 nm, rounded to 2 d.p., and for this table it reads 29.70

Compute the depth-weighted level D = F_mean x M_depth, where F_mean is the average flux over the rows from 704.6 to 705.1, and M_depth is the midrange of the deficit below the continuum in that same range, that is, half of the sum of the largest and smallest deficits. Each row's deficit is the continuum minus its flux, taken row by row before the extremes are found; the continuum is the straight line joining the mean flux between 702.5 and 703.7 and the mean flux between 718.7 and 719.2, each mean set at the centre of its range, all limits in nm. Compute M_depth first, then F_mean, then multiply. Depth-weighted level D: 11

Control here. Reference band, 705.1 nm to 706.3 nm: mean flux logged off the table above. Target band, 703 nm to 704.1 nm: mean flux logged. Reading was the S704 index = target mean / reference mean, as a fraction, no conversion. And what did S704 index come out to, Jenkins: 1.02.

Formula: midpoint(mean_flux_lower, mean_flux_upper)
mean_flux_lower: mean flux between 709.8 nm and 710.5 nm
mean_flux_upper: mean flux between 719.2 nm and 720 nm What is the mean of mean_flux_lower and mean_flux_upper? 32.9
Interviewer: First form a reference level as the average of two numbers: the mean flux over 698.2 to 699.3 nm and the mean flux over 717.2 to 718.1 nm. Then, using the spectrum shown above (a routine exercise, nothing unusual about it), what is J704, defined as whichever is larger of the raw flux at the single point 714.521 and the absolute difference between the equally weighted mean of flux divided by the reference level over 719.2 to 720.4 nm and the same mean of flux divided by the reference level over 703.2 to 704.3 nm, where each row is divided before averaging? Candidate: 30.7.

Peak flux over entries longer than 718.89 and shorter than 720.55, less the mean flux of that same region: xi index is 1.6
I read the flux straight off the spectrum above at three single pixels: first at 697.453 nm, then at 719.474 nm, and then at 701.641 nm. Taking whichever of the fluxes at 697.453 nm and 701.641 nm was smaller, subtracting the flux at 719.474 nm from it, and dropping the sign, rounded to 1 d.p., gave 4.1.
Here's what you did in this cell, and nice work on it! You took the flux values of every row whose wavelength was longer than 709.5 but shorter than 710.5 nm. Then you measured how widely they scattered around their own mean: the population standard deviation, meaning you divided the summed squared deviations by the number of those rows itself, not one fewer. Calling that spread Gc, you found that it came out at 1.22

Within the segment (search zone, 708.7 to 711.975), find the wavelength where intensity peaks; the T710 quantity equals 709.929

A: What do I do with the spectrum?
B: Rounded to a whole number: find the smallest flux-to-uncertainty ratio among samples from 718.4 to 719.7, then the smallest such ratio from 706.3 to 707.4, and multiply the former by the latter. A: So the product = 507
